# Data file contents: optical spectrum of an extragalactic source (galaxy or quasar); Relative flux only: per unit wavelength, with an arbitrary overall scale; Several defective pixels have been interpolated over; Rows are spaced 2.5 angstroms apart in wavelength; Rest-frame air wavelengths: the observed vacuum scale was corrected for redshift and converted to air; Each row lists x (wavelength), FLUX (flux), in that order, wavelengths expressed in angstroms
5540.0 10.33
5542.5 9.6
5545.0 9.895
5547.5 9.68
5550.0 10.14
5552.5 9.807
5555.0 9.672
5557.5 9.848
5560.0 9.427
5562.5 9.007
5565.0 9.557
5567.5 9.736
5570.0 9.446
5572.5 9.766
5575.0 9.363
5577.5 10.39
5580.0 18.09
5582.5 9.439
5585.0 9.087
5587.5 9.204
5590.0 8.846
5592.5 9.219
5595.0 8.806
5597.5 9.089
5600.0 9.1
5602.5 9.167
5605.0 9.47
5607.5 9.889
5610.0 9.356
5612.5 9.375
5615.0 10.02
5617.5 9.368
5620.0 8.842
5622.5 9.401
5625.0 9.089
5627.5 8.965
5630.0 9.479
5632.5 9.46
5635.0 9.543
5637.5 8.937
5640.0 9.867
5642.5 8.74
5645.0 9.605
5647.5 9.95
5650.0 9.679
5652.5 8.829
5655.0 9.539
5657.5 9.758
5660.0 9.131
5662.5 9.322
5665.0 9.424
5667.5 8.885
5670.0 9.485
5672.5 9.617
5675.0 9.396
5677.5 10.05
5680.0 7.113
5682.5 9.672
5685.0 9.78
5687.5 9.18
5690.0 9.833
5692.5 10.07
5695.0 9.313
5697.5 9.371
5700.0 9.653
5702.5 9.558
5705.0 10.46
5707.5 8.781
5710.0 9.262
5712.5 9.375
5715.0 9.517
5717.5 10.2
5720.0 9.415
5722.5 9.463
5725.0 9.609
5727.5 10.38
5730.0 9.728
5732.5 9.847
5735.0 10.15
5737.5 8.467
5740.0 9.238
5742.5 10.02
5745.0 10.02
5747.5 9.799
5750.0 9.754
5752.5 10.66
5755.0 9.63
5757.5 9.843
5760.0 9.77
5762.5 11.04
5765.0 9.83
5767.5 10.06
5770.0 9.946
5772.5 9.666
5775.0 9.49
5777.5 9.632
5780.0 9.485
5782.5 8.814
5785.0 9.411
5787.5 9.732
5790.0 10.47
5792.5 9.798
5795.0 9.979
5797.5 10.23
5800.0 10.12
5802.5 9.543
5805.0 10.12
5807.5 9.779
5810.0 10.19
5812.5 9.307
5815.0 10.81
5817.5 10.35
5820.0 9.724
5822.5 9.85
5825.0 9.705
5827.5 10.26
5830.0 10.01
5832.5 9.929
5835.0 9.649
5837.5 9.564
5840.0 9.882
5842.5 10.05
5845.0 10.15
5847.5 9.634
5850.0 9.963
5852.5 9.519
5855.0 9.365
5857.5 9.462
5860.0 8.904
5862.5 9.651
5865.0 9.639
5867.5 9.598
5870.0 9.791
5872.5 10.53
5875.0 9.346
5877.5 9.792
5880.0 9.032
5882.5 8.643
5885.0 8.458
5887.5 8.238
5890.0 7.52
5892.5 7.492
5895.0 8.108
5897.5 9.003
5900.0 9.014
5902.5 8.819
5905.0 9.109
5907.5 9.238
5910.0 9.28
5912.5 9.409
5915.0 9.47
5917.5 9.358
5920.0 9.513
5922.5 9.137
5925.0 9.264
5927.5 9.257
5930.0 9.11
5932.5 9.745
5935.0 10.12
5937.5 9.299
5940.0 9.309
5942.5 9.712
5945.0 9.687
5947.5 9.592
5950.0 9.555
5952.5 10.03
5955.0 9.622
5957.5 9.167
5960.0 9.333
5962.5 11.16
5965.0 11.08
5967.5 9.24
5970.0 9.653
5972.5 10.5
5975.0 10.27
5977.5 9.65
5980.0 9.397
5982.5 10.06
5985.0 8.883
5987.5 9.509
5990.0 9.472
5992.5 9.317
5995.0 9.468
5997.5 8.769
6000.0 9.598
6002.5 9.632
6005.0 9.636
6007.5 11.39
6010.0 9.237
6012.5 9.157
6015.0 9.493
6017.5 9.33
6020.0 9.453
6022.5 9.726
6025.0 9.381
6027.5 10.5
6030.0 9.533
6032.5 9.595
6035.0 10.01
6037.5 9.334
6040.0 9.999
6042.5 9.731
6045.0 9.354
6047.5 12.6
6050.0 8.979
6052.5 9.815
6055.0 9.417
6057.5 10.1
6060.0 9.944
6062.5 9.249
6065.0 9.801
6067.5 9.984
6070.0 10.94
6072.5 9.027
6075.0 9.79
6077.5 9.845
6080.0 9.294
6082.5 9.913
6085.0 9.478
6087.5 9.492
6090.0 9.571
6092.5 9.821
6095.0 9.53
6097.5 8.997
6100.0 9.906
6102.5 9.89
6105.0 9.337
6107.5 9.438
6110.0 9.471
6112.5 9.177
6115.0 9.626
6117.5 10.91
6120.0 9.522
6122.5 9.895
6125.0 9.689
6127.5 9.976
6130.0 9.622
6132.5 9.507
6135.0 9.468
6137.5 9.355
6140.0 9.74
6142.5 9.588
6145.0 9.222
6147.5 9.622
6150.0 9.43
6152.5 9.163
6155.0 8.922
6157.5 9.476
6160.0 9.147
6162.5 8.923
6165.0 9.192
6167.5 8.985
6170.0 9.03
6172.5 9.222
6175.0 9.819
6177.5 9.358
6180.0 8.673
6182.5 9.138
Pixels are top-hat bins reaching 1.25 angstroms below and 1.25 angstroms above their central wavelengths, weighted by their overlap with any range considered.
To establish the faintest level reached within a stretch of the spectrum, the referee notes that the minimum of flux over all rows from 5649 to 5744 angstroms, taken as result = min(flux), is 7.113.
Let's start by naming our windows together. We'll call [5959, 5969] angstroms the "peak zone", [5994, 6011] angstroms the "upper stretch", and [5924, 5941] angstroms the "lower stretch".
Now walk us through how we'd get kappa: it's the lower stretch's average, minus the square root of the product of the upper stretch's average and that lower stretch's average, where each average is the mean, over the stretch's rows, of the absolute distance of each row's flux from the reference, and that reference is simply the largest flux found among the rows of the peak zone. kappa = 0.09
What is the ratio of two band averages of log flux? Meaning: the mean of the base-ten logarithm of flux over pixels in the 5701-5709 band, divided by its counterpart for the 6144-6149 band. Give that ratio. 1.01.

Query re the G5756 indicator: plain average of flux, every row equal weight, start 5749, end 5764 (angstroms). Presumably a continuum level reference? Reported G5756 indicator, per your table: 10.12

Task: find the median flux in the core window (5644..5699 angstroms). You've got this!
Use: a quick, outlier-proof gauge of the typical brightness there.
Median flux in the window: 9.51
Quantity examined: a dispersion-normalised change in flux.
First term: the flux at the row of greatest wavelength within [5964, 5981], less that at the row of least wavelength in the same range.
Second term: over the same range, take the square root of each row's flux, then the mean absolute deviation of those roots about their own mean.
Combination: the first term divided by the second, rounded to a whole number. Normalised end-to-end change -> -19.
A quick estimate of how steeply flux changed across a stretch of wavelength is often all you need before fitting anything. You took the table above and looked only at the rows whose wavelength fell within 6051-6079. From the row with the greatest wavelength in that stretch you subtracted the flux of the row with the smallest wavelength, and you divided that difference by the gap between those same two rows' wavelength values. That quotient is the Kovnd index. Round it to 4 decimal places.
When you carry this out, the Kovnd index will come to 0.0012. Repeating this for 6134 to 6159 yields 0.0004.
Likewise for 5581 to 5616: 0.0179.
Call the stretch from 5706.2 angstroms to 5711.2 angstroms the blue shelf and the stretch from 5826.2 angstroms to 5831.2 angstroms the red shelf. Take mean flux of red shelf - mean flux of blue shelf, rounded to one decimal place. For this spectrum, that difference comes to 1.1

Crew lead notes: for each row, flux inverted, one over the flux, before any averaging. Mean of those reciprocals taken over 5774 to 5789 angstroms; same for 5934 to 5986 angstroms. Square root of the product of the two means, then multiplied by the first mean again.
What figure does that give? 0.0111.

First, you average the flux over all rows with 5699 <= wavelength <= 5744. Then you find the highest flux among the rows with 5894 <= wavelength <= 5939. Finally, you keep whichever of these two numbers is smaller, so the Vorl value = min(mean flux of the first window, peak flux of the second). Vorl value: 9.62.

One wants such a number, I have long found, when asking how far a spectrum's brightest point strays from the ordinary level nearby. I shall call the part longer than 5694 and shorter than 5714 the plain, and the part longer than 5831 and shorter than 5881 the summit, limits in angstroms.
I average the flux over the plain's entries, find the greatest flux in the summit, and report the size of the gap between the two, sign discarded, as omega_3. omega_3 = 1.1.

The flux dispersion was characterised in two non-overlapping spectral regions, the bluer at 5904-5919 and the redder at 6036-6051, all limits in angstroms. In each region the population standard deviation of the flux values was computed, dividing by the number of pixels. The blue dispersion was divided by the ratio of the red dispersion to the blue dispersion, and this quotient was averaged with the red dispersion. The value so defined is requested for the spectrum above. 0.61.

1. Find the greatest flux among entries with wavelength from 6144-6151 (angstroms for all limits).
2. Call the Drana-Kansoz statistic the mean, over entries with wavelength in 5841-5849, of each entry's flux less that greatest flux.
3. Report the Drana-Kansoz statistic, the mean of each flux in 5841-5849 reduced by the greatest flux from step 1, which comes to 0.32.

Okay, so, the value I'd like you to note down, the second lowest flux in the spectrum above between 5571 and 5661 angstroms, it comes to 8.806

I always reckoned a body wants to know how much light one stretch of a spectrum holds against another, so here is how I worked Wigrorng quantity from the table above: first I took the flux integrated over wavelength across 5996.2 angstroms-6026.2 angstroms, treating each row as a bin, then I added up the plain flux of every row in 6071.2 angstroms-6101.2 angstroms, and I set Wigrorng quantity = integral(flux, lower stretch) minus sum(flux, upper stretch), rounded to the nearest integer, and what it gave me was 172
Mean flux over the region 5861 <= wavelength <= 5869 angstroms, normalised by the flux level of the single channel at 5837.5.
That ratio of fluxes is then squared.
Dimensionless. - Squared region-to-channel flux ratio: 1.01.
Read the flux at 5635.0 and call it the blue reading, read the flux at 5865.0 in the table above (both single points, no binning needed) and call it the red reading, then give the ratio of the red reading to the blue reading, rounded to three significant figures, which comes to 1.01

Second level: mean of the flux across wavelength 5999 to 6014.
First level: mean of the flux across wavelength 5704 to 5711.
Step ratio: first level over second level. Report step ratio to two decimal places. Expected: 0.97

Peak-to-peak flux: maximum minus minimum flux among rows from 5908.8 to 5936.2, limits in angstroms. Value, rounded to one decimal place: 1.0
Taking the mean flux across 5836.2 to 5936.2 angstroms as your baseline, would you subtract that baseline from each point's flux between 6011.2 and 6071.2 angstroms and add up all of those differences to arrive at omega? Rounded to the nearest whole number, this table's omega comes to 13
